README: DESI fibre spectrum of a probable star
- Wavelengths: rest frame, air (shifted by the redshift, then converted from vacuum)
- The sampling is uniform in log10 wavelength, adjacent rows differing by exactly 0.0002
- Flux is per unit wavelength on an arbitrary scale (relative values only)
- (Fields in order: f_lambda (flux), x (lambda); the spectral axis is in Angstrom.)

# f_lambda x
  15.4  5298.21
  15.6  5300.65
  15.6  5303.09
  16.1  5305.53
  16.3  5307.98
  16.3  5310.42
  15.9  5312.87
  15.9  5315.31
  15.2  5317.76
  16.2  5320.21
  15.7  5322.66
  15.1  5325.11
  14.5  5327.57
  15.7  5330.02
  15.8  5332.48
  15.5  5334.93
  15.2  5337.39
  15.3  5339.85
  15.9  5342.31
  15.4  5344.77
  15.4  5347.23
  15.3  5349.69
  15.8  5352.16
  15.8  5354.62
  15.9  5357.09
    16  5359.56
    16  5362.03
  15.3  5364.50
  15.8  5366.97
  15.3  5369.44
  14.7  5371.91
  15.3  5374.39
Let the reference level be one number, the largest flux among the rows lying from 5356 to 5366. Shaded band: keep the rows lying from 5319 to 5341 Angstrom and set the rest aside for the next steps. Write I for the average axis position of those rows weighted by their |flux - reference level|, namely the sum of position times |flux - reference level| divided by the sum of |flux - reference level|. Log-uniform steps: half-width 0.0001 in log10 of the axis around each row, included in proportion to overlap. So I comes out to 5330.7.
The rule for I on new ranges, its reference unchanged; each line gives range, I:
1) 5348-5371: 5360.4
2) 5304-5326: 5318.2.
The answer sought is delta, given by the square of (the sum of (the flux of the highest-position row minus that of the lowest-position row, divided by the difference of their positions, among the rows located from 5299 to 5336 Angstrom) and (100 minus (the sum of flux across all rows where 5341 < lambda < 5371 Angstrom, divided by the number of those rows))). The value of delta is 7113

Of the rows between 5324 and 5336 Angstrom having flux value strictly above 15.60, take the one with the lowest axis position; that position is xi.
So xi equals 5330.02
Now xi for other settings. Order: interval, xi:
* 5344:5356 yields 5352.16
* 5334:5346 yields 5342.31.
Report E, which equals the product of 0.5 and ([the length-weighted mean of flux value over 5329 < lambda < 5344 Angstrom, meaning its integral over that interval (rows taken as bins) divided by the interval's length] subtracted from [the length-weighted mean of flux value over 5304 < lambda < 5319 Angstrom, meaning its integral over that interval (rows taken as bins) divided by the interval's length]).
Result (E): 0.19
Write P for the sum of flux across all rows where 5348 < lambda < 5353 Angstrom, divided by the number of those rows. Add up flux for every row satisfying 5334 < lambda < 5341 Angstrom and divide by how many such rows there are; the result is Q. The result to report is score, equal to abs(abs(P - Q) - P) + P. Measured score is 30.9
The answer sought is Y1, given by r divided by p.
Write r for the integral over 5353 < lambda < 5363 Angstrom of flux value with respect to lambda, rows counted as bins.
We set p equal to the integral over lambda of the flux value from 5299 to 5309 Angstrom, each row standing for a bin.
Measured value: 1.00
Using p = 159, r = 159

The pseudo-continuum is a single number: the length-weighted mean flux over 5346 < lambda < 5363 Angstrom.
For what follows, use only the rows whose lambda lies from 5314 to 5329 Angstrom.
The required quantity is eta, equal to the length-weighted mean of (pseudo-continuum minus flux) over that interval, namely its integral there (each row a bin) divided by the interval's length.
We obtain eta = 0.30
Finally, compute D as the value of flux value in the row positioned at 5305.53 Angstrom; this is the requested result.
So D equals 16.1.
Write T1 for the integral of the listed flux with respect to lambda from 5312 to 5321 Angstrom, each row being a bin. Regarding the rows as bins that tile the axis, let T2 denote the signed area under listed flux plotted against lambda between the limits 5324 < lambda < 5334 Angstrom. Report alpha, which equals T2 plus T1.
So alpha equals 295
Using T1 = 142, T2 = 153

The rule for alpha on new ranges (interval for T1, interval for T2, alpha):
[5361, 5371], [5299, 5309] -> 314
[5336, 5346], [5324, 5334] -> 307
